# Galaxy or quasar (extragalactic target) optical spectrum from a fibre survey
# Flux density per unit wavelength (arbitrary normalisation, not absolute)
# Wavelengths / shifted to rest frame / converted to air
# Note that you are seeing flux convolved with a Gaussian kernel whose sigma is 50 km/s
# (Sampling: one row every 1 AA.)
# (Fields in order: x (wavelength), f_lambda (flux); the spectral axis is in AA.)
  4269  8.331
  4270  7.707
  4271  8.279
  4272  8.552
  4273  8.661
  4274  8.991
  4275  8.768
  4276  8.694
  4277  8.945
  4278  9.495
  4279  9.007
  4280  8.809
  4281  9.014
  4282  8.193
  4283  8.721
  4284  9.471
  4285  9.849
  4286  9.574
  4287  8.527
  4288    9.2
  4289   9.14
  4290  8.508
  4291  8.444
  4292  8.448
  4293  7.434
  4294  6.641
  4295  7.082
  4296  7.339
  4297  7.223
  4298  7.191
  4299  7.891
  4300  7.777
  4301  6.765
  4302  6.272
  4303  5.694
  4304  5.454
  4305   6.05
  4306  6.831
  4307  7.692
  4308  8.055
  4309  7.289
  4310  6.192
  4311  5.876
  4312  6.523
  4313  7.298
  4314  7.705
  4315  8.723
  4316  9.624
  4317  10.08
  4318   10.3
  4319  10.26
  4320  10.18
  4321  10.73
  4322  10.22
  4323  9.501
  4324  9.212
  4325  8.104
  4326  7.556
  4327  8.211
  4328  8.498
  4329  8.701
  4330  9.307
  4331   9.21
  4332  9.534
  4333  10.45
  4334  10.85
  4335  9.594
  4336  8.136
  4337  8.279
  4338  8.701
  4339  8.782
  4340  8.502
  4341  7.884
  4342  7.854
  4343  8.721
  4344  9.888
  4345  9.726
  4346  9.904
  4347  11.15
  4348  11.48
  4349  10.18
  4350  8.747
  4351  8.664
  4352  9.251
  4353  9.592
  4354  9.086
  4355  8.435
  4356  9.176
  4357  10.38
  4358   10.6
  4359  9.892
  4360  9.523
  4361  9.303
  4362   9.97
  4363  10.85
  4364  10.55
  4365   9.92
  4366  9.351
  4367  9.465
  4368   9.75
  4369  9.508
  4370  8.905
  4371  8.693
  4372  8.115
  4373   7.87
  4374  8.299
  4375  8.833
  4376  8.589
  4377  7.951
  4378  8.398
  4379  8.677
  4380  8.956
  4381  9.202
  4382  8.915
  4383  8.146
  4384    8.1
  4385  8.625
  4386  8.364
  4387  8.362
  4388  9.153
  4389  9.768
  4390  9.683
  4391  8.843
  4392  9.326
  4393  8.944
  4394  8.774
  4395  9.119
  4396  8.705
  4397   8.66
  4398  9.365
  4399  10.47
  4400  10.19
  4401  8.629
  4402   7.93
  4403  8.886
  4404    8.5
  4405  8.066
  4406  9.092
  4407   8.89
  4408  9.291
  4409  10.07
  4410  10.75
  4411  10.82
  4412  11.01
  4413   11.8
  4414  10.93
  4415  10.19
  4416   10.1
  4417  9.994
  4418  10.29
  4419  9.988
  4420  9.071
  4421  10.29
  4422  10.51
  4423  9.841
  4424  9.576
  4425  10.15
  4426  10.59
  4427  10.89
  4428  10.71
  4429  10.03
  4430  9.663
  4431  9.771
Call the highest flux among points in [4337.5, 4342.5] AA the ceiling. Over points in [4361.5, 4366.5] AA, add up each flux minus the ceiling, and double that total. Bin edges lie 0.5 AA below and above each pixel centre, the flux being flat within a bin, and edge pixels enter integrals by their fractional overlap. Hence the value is 13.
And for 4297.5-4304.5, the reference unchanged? -29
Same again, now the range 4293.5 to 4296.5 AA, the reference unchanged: -11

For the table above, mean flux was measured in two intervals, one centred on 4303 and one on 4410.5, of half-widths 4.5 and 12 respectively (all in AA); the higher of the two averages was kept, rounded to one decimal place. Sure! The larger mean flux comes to 9.8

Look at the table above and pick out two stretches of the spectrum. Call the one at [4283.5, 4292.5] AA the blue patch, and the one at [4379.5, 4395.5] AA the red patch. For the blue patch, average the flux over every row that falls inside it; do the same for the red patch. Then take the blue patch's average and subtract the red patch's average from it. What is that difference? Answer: 0.1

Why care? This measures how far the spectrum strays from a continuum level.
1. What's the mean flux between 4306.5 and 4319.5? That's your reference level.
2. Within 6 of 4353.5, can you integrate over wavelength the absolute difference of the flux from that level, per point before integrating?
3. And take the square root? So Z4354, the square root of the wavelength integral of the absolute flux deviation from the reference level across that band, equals 4.2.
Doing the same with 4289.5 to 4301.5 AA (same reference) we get 3.0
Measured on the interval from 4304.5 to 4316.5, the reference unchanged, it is 3.7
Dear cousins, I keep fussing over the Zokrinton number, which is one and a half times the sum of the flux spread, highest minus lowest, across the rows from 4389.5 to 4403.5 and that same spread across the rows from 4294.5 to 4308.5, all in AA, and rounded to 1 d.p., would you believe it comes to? 7.7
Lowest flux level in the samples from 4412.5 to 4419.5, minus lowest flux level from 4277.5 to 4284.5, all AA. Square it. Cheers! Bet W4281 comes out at 3.2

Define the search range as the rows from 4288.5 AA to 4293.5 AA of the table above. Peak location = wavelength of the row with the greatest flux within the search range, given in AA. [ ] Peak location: 4289 AA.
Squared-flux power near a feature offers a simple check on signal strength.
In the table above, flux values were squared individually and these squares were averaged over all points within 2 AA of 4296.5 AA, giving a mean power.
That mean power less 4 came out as 48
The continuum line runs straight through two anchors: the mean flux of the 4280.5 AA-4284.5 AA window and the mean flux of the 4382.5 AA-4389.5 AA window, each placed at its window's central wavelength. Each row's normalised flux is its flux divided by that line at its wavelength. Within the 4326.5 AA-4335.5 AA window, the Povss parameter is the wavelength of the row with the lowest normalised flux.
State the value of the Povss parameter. 4327 AA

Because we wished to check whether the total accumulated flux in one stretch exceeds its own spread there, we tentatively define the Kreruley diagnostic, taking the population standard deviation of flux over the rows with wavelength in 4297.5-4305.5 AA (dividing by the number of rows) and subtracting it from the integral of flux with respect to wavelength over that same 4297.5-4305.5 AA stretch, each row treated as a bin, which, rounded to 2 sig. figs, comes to 52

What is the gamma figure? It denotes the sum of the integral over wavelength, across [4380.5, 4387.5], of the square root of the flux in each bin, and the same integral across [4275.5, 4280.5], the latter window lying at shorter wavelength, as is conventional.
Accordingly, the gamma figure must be 35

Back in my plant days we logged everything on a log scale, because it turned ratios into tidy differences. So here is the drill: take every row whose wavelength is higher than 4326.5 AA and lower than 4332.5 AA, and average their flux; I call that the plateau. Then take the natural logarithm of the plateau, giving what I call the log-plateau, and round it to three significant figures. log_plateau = 2.19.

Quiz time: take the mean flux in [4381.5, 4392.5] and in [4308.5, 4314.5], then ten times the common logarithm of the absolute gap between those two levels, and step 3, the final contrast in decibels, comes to 3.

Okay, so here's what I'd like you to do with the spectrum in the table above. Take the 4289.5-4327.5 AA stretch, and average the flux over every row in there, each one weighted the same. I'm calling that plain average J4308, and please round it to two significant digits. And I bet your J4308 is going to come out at 7.9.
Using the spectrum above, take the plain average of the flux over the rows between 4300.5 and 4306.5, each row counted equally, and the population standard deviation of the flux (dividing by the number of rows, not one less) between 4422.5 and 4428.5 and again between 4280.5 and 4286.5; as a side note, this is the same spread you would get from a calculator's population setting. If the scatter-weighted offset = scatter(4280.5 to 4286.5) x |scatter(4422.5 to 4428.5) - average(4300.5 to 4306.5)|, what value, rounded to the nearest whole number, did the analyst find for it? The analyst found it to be 3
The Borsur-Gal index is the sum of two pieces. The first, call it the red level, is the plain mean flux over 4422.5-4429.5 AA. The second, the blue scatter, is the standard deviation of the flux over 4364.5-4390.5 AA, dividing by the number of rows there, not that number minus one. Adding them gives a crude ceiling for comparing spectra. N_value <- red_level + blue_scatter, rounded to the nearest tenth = 10.9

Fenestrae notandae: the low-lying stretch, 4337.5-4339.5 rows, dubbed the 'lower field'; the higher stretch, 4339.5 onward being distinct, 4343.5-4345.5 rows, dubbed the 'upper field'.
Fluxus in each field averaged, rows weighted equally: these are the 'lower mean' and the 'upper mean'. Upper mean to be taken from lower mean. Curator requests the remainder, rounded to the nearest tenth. -1.1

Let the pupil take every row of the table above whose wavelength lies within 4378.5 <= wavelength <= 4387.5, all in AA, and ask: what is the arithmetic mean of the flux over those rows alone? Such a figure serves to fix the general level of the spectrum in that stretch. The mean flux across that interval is 8.59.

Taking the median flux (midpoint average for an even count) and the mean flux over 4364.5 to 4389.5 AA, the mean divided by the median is 1.01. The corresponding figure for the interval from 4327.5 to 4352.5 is 1.01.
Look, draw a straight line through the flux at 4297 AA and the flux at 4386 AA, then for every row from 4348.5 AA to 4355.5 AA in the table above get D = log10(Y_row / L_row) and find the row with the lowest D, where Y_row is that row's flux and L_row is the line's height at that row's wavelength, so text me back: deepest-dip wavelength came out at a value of 4355 AA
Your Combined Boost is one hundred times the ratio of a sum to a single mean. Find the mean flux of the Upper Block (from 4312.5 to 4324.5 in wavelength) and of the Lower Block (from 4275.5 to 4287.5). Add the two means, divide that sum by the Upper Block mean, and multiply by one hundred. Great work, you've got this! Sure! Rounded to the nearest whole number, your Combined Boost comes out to 195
